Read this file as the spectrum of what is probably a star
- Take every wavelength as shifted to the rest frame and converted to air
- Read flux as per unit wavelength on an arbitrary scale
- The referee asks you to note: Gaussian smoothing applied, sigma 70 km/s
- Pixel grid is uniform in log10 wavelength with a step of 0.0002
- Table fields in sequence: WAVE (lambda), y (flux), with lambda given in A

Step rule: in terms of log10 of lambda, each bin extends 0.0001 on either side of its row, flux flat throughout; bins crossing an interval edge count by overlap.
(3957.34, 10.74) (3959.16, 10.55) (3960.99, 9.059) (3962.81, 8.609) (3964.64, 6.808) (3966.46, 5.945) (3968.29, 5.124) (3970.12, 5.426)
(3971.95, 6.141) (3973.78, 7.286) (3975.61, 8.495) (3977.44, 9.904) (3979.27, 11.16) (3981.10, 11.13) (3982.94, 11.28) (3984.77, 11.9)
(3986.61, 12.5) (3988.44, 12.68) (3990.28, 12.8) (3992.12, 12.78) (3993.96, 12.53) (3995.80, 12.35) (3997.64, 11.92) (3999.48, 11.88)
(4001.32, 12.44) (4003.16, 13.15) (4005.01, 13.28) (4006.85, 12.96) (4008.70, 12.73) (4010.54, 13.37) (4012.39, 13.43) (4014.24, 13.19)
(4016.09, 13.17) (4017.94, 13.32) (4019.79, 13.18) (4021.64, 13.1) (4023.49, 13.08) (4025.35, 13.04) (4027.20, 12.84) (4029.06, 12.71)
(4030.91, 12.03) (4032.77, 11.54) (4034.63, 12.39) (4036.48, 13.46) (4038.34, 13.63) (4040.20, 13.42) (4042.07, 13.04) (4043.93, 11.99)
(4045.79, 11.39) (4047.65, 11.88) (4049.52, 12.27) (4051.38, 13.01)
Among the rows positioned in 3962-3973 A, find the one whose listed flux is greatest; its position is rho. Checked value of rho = 3962.81 A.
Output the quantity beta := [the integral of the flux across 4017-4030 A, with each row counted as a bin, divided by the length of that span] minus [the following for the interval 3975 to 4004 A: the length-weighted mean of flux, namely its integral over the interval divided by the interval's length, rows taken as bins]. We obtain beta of 1.2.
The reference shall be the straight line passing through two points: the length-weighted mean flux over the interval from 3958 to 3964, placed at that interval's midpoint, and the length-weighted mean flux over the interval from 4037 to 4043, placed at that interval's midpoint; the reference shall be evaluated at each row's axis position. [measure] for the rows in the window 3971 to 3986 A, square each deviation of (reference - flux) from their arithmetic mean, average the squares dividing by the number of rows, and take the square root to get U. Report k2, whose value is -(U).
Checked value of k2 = -1.78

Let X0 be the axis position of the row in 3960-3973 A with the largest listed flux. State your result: 3960.99 A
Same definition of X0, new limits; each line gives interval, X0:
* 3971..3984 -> 3982.94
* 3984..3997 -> 3990.28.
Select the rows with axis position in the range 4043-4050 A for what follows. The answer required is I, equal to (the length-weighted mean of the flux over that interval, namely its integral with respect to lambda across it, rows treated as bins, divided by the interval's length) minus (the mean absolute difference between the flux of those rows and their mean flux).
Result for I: 11.6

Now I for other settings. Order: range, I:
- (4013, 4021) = 13.2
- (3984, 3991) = 12.2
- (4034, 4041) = 12.9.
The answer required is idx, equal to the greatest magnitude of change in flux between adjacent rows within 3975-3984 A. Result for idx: 1.4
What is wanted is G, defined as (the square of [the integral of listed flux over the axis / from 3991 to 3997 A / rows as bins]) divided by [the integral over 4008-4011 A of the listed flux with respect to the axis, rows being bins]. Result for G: 144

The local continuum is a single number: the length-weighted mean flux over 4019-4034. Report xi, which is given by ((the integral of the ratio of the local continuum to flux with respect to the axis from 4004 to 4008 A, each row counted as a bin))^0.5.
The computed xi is 1.97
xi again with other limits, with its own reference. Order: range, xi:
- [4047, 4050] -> 1.77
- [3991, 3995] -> 2.00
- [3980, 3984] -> 2.13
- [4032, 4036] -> 2.05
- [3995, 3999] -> 2.05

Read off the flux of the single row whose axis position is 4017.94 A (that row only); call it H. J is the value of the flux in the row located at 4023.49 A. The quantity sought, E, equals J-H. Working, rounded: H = 13.32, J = 13.08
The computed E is -0.2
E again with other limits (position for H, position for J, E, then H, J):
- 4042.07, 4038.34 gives 0.6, 13.04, 13.63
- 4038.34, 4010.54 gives -0.3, 13.63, 13.37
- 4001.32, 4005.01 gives 0.8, 12.44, 13.28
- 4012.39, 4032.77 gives -1.9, 13.43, 11.54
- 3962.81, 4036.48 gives 4.9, 8.609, 13.46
